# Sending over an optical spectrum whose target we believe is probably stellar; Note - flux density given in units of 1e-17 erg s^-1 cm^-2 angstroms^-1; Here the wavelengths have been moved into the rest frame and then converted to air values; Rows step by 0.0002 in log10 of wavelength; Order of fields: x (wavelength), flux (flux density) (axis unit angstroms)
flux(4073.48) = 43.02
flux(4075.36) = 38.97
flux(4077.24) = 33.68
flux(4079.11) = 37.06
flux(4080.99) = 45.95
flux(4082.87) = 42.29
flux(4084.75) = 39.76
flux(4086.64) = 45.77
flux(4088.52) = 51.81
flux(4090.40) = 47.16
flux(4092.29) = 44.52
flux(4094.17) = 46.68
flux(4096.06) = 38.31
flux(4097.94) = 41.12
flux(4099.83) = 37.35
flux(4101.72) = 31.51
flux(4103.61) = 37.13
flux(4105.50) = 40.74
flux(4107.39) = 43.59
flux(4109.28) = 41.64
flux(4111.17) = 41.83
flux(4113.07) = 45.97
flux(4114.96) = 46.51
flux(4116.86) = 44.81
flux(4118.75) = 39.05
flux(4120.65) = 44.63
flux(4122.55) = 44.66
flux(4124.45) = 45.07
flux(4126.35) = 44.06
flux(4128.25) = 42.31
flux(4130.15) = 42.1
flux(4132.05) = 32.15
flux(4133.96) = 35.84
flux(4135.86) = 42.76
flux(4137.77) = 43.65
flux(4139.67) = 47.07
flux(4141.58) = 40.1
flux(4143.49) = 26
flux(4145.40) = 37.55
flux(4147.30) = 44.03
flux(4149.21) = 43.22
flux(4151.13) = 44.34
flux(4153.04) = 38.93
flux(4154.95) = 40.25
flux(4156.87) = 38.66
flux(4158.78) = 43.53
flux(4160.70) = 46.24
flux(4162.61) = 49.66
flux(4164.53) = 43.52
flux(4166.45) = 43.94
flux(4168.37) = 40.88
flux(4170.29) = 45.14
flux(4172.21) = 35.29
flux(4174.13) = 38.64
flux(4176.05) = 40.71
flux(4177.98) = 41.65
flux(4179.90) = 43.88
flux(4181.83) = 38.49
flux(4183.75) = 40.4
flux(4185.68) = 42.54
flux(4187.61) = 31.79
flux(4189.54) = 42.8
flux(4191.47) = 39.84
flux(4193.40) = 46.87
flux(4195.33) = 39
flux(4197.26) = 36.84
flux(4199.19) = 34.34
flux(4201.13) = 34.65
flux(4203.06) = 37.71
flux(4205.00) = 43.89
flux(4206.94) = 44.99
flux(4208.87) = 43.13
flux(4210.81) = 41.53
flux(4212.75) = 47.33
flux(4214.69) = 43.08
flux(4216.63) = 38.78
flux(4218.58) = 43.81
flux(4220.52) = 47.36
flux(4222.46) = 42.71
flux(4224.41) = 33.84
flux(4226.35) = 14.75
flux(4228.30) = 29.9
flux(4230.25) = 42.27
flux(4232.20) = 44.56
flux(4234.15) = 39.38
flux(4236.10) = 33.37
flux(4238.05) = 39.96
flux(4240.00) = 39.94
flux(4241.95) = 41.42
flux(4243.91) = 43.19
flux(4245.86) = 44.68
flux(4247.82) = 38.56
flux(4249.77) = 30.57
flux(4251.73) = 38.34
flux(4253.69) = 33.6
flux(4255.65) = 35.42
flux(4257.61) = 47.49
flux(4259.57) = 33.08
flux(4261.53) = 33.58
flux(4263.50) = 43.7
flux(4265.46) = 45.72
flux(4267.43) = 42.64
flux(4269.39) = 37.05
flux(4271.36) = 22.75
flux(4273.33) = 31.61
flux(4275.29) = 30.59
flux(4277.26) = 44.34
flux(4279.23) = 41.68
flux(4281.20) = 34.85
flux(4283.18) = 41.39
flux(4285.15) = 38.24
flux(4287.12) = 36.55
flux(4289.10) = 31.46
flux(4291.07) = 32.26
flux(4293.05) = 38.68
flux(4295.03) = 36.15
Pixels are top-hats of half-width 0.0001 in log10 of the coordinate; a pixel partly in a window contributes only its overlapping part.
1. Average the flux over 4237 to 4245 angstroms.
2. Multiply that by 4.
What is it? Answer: 165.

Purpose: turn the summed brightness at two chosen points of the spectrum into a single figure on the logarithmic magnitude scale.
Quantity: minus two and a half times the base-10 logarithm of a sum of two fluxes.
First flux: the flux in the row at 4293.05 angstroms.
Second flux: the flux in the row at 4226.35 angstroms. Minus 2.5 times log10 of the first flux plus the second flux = -4.32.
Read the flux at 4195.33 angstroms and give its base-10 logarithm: 1.59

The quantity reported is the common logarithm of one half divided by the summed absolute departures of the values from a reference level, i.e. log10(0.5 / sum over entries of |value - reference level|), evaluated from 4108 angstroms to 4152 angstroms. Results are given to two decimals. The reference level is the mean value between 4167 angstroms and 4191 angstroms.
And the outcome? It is -2.28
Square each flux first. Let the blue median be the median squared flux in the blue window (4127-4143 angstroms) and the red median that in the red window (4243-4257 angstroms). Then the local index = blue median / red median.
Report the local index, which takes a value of 1.21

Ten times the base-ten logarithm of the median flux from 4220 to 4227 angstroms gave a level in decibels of 15.8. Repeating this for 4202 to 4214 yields 16.4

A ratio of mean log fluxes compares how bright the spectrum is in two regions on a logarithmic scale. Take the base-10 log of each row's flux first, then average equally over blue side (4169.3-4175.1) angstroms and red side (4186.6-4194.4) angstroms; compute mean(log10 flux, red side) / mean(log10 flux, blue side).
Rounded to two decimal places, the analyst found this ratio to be 1.00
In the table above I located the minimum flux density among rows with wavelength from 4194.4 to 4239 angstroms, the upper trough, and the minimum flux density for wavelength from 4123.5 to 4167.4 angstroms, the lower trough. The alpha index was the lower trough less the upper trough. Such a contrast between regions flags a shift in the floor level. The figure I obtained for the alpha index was 11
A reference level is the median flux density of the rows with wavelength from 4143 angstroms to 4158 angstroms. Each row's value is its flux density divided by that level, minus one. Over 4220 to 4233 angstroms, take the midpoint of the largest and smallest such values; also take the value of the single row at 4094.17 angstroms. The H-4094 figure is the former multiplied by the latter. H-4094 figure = -0.039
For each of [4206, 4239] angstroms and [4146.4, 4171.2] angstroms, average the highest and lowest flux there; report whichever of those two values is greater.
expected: 44.2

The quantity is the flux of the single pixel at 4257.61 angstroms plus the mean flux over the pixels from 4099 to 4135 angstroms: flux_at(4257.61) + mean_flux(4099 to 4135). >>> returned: 89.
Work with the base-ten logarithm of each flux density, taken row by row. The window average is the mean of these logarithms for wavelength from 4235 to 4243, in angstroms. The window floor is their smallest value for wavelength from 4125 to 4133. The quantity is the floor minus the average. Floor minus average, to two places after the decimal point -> -0.08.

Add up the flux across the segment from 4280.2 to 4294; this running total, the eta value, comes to 253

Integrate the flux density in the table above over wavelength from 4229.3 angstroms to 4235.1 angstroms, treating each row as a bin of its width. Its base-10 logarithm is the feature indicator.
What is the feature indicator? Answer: 2.39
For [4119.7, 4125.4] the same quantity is 2.41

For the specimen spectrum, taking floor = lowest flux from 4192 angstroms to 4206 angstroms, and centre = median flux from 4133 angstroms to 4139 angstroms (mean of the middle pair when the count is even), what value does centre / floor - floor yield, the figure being -33.1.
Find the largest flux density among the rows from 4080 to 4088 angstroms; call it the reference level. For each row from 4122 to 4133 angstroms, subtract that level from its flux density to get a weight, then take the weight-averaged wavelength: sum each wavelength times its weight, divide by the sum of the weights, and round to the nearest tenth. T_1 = 4130.0 angstroms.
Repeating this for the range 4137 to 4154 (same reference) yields 4145.5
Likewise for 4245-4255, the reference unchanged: 4250.8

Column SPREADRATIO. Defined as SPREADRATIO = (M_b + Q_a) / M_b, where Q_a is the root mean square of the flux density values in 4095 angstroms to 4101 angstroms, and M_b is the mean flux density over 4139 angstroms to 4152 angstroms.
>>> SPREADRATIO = 1.97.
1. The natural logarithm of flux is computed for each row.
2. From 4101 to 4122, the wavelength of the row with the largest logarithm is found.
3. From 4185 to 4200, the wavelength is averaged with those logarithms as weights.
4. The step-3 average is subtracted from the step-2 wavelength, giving -77.4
